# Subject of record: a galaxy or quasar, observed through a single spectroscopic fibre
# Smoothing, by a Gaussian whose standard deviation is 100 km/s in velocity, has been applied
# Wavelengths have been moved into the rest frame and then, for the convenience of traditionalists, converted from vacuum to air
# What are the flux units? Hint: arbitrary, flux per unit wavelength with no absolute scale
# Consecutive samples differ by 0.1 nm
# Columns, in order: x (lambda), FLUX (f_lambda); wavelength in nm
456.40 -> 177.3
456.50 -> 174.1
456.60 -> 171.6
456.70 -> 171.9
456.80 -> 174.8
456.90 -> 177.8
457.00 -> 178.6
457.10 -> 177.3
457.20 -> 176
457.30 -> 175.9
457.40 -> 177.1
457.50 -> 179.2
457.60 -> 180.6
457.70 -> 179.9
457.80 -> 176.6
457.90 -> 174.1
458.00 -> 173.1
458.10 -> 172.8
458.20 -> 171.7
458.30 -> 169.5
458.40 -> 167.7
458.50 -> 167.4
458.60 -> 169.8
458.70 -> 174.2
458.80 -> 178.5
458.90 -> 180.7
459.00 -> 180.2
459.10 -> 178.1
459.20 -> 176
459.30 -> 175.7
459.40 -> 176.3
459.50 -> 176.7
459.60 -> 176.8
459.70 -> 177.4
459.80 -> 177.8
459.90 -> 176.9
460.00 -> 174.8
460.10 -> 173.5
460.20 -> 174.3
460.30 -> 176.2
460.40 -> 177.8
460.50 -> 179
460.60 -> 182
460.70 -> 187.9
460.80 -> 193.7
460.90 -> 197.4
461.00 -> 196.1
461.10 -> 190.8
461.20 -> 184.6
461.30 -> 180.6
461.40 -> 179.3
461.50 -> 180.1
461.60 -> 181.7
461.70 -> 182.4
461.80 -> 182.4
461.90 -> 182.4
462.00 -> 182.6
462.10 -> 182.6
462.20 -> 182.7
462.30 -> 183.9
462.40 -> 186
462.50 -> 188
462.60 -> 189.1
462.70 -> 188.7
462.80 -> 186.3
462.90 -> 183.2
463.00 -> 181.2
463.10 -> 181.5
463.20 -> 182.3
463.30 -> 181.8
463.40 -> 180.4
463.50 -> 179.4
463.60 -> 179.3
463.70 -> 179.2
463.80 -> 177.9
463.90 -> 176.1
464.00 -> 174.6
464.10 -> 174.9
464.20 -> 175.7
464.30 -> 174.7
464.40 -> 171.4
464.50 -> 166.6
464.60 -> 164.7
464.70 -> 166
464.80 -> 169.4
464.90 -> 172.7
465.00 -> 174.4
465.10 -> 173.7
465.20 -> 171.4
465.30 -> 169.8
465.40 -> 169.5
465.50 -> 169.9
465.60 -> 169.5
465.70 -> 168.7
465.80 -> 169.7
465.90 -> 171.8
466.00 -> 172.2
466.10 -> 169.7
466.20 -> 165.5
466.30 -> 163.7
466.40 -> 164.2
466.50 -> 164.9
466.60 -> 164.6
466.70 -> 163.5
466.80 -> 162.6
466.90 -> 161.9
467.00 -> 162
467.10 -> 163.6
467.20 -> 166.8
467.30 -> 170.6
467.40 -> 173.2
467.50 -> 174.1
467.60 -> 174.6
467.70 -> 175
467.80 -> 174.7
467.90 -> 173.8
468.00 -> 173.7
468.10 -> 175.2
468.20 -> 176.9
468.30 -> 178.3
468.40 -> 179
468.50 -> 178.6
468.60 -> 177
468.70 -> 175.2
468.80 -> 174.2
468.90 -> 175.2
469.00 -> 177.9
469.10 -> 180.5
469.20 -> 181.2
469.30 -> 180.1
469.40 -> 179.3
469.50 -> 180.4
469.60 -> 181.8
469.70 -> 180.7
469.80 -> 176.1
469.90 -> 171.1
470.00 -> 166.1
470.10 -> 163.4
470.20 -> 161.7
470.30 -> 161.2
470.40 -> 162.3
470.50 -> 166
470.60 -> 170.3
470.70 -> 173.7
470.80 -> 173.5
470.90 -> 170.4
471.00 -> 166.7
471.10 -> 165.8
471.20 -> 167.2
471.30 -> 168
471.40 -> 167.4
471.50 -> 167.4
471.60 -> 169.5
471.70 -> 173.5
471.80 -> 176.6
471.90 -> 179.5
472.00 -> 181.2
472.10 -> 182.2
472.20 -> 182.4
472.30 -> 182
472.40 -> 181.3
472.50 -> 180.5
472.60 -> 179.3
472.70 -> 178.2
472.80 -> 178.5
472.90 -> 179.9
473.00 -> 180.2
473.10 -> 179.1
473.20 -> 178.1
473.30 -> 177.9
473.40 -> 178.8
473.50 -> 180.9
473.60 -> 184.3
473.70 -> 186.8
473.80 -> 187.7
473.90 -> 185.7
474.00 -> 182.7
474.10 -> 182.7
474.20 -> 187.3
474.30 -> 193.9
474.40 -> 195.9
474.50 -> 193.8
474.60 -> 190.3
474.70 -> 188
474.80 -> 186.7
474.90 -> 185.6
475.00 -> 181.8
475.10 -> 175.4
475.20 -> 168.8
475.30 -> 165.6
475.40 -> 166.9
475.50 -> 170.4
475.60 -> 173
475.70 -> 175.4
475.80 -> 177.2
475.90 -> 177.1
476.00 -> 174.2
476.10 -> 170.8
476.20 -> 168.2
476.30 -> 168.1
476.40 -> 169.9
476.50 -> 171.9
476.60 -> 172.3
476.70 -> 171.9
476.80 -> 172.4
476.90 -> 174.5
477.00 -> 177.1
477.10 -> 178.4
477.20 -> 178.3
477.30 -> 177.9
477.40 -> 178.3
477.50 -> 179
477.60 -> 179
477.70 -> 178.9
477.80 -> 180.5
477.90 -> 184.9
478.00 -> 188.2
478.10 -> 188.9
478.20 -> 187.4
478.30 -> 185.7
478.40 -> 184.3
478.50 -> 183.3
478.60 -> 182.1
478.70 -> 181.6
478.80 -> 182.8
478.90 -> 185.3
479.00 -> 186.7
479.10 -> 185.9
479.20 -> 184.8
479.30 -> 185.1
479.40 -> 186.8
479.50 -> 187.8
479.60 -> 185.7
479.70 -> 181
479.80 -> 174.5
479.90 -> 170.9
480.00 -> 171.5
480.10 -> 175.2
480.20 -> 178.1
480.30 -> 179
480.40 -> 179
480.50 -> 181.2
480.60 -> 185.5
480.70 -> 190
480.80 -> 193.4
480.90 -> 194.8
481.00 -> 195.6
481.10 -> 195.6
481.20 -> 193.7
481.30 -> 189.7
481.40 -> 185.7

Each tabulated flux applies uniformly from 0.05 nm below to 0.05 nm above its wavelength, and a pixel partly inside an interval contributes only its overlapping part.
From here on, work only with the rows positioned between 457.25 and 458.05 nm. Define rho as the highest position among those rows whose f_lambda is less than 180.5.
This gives 458.00 nm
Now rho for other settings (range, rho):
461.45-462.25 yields 461.50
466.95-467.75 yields 467.70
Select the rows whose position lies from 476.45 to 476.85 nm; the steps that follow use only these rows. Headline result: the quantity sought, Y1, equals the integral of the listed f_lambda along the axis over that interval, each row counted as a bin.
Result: 69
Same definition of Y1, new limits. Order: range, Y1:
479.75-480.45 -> 123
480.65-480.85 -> 38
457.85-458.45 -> 103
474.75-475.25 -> 90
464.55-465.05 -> 85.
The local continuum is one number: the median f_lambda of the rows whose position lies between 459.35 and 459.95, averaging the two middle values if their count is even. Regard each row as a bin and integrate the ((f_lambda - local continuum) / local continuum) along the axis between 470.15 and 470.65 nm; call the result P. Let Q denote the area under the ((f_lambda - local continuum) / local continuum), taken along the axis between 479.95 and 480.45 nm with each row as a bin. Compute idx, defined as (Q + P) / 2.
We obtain -0.018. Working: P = -0.035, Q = -0.001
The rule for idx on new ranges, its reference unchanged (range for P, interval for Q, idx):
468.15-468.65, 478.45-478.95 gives 0.010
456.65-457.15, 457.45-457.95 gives 0.001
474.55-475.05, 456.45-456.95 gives 0.010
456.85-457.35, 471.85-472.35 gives 0.007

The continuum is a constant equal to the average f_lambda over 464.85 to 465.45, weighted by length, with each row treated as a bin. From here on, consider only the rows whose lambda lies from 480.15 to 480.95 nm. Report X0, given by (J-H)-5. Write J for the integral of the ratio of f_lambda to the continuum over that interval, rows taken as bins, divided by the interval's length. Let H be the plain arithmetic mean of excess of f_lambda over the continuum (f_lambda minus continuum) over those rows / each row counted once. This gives -17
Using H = 13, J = 1.08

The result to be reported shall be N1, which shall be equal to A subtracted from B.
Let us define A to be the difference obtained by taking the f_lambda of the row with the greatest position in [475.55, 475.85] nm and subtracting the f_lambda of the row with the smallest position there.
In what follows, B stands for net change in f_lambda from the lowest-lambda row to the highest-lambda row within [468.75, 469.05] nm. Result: -0.5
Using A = 4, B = 3.7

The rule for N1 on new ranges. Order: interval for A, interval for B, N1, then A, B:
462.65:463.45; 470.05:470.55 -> 10.9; -8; 2.6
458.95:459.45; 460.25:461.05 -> 23.8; -4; 19.9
